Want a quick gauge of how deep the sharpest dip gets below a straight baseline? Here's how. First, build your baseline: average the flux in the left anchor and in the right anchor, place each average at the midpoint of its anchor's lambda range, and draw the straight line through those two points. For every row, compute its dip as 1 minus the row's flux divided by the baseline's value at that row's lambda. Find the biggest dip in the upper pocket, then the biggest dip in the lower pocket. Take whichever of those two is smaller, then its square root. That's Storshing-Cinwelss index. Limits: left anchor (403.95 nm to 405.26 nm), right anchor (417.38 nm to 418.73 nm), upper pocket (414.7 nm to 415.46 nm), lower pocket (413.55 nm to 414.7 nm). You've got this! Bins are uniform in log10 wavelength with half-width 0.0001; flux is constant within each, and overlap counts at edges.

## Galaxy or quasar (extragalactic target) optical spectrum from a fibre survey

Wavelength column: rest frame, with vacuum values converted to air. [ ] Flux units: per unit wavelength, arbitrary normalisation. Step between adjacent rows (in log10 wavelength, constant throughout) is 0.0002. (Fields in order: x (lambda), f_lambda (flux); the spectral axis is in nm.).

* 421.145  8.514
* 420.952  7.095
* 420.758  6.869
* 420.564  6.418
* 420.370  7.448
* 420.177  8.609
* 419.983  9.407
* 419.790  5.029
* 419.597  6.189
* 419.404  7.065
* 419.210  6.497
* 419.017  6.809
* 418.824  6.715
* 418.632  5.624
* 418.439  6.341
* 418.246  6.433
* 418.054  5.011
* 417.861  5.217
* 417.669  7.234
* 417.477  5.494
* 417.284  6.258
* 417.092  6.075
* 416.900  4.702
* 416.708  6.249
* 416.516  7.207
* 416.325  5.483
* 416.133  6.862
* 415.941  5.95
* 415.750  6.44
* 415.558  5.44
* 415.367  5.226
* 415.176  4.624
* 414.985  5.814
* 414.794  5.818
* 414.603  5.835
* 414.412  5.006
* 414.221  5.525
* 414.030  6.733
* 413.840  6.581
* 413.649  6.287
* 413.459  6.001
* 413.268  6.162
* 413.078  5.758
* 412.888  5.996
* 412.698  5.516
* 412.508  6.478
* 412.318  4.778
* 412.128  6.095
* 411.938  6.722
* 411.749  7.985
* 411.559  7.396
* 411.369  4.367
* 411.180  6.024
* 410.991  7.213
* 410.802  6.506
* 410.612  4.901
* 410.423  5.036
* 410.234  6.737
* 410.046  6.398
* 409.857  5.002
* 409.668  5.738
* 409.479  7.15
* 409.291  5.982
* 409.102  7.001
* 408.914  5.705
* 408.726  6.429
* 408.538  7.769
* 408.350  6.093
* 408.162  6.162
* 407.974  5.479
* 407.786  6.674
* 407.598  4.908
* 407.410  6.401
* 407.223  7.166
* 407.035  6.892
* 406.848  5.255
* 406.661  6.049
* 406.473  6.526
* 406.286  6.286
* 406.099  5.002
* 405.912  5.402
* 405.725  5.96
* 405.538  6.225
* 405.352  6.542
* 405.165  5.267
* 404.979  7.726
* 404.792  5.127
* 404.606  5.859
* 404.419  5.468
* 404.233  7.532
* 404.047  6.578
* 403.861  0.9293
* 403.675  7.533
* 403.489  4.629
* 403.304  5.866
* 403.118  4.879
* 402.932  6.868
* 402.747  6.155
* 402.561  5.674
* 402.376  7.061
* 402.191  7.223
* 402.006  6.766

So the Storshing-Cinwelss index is 0.41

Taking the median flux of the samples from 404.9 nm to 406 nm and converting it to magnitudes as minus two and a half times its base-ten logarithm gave -1.96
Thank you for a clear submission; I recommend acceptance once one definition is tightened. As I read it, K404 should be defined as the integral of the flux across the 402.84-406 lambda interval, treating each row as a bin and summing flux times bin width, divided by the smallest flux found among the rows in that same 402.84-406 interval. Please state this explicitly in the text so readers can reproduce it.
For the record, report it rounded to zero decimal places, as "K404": 20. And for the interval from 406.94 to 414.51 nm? 11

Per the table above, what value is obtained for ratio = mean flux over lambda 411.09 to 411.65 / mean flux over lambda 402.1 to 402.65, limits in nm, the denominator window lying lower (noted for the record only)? 0.89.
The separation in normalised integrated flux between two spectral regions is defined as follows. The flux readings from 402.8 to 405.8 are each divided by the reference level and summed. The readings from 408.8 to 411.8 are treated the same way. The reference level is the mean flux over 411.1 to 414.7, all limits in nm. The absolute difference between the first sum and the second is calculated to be 1.0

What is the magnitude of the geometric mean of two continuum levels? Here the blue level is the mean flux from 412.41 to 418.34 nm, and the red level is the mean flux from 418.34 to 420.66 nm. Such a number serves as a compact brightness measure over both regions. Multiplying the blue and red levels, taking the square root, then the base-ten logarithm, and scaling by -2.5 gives -2.01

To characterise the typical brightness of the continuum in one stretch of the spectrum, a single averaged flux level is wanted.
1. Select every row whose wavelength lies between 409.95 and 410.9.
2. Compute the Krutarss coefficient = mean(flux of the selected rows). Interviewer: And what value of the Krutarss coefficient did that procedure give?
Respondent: 5.92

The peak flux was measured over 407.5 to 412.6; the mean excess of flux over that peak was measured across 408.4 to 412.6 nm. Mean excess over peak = -1.74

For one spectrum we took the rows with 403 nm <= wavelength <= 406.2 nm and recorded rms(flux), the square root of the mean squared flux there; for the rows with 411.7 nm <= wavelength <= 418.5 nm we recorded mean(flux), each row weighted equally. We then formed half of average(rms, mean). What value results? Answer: 2.96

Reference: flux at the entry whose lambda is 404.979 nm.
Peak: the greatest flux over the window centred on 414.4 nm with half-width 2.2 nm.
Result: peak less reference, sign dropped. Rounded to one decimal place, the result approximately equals 0.5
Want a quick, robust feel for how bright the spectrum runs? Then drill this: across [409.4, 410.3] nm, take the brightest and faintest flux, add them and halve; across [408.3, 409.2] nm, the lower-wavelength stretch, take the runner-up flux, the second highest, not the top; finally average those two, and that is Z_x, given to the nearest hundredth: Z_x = 6.54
